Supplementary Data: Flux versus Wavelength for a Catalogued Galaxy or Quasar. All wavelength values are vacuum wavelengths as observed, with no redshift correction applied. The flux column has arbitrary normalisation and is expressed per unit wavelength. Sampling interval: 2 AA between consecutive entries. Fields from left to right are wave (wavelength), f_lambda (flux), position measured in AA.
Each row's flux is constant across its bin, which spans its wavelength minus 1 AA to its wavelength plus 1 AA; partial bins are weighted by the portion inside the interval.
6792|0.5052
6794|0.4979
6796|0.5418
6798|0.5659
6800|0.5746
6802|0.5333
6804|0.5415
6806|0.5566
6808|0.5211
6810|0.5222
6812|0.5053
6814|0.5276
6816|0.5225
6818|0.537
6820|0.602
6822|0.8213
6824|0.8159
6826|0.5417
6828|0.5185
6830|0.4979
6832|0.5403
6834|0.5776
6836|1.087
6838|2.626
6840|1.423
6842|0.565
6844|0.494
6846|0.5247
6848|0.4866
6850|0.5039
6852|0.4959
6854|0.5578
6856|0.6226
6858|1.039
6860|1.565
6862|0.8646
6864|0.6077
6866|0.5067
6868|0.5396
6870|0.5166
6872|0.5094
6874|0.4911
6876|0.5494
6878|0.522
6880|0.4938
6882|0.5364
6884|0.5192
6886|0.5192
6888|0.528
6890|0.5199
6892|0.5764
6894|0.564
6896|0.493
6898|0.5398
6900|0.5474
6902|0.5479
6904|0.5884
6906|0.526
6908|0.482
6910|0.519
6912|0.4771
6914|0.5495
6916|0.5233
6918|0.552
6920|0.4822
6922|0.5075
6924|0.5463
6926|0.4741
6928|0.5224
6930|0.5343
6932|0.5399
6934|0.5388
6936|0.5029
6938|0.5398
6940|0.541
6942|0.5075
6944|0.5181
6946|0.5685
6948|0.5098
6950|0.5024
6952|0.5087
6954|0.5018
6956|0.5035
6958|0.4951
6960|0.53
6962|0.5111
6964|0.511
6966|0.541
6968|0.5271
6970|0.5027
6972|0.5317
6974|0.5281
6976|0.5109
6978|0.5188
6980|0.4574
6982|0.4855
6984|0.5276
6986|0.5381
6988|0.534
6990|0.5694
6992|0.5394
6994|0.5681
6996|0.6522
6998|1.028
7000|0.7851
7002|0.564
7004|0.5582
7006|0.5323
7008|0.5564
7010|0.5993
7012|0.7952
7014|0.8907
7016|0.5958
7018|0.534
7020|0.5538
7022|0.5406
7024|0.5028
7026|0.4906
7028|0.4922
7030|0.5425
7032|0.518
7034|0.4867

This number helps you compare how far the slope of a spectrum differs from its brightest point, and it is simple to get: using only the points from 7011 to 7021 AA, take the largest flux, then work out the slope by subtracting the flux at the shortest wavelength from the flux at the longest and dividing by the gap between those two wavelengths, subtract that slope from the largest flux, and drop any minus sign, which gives 0.92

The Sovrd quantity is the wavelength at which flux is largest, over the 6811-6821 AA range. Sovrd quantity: 6820 AA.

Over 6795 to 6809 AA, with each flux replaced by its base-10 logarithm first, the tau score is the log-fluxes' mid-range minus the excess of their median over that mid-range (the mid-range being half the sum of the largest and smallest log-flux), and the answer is -0.26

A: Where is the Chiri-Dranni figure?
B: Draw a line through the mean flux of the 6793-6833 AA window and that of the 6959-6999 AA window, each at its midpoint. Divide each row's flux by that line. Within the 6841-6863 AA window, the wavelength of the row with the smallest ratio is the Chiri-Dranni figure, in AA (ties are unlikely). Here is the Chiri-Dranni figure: 6848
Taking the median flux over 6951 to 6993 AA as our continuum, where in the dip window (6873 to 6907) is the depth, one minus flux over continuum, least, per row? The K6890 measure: 6904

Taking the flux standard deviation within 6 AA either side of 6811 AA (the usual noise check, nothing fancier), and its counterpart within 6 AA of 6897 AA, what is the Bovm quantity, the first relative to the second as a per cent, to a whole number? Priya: 59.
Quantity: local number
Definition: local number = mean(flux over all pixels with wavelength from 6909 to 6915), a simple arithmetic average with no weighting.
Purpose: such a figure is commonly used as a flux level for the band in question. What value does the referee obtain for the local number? 0.515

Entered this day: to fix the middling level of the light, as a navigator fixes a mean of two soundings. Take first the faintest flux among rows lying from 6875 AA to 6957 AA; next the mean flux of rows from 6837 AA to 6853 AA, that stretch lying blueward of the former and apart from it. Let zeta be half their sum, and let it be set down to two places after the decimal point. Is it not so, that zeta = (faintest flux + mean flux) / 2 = 0.68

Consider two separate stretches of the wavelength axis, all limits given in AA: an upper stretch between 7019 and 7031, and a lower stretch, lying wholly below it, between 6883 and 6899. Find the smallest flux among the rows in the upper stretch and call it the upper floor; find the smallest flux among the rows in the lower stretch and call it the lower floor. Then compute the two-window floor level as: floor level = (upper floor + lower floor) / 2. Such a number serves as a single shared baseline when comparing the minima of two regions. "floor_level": 0.492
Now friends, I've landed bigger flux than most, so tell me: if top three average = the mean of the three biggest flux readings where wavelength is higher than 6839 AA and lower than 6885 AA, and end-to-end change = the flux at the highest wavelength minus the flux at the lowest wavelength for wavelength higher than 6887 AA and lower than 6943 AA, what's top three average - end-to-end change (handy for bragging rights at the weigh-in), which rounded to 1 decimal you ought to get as 1.4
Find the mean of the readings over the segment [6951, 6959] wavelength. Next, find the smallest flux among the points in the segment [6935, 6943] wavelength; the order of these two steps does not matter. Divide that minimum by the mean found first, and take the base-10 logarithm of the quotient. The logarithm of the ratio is 0.00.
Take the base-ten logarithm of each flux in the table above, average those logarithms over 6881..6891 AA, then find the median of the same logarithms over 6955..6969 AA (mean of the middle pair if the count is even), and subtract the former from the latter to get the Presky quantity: -0.011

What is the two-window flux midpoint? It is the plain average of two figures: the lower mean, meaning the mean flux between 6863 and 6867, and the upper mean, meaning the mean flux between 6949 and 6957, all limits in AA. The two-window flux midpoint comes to 0.531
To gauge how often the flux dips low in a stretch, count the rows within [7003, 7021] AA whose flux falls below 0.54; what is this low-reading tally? 2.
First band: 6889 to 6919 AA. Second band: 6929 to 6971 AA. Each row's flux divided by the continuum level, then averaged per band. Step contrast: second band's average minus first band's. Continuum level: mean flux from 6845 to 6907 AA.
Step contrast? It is 0.0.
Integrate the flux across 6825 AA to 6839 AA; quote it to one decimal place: 12.8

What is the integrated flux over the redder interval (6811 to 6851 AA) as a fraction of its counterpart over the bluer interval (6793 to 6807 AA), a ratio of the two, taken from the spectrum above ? 3.9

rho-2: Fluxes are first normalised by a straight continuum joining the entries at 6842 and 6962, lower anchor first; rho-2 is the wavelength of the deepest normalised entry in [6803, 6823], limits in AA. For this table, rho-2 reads 6812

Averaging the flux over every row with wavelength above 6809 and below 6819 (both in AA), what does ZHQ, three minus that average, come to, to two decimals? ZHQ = 2.48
